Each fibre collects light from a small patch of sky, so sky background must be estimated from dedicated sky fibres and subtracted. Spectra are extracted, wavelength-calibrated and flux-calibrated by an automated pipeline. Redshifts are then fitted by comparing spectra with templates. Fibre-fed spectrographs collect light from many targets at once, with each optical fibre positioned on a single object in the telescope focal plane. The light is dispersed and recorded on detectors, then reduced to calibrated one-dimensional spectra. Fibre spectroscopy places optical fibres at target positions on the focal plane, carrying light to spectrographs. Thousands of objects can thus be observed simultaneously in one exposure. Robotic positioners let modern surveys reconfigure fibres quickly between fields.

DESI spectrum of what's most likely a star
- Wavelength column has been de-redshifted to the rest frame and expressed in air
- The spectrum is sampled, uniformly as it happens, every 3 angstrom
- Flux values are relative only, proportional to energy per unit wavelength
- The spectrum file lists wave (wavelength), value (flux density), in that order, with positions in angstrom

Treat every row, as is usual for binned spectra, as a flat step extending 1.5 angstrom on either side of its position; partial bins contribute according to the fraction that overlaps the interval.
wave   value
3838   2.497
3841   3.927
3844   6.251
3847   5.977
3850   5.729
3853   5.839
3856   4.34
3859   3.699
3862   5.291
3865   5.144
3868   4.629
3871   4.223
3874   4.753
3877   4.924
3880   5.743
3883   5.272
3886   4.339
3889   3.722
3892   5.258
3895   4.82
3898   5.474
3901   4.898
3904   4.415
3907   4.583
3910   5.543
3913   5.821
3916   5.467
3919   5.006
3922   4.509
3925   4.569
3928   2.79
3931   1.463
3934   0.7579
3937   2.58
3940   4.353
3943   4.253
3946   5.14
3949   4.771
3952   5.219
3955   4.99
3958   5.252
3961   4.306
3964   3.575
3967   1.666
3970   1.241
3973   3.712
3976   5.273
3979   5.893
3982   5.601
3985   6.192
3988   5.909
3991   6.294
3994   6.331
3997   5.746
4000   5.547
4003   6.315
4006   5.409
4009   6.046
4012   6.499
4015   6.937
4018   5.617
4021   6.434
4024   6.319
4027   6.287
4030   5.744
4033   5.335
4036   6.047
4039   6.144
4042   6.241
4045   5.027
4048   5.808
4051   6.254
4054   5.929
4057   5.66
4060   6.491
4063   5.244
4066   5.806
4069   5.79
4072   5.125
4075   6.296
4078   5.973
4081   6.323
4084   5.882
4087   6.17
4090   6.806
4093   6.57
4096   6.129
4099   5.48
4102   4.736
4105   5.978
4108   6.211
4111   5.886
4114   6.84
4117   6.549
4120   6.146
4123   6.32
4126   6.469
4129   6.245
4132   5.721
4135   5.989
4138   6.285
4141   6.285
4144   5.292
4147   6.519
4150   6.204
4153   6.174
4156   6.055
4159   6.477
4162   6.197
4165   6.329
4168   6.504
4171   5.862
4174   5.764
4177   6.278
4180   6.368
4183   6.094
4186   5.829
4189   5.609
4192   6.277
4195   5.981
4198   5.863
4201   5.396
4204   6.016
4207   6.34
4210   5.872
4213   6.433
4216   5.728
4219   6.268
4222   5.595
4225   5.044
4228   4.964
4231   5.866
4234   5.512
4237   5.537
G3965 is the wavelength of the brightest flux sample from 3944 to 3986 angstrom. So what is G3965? 3985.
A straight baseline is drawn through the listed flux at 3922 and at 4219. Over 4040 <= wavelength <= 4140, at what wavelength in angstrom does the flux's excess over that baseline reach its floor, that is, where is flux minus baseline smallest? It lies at 4102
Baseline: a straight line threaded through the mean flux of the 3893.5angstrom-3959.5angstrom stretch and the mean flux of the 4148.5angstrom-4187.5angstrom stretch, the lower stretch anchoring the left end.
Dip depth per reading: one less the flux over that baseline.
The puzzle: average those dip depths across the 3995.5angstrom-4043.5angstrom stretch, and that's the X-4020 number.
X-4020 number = -0.191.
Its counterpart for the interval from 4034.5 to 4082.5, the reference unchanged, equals -0.098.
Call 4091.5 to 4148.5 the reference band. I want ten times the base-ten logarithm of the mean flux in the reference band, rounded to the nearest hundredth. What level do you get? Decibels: 7.84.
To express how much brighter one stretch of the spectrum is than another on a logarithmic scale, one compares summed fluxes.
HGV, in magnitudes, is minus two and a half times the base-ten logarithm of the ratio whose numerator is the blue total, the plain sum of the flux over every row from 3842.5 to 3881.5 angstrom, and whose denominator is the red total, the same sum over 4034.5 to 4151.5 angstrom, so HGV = 1.4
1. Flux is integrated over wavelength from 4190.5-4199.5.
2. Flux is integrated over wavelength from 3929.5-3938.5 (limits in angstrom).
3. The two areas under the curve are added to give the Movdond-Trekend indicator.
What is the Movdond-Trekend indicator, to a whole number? 69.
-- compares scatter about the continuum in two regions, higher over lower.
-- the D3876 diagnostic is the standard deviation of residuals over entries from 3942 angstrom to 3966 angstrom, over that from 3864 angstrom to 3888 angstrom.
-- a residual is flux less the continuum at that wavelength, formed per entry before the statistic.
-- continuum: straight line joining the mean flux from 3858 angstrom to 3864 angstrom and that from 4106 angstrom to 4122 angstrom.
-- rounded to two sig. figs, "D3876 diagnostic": 1.2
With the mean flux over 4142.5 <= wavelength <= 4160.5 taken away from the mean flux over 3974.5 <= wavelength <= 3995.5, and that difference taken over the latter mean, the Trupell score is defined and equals 0.0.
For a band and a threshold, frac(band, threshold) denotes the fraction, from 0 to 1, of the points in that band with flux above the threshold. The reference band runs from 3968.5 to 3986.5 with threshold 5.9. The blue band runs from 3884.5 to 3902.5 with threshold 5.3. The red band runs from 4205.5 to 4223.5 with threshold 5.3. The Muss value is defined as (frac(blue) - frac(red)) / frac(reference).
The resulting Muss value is -5.0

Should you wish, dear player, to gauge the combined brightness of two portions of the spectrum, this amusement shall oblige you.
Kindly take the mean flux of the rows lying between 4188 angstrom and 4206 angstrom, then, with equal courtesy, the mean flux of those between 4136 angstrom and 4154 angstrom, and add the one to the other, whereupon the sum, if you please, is 12.0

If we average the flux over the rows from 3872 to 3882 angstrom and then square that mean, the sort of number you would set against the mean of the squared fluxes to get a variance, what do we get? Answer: 26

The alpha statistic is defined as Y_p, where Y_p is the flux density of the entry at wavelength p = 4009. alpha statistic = 6.046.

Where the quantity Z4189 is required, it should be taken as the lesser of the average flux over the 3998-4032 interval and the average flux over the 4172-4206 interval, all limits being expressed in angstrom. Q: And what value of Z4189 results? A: 6.0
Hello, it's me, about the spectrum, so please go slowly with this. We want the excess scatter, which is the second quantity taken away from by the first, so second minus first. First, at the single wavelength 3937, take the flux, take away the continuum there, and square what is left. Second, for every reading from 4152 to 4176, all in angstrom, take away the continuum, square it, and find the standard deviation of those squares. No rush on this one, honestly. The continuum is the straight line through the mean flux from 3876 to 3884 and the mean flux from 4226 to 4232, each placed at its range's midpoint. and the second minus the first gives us -7.2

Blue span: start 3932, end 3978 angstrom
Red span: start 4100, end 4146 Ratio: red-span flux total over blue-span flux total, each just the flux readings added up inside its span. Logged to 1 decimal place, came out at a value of 1.6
